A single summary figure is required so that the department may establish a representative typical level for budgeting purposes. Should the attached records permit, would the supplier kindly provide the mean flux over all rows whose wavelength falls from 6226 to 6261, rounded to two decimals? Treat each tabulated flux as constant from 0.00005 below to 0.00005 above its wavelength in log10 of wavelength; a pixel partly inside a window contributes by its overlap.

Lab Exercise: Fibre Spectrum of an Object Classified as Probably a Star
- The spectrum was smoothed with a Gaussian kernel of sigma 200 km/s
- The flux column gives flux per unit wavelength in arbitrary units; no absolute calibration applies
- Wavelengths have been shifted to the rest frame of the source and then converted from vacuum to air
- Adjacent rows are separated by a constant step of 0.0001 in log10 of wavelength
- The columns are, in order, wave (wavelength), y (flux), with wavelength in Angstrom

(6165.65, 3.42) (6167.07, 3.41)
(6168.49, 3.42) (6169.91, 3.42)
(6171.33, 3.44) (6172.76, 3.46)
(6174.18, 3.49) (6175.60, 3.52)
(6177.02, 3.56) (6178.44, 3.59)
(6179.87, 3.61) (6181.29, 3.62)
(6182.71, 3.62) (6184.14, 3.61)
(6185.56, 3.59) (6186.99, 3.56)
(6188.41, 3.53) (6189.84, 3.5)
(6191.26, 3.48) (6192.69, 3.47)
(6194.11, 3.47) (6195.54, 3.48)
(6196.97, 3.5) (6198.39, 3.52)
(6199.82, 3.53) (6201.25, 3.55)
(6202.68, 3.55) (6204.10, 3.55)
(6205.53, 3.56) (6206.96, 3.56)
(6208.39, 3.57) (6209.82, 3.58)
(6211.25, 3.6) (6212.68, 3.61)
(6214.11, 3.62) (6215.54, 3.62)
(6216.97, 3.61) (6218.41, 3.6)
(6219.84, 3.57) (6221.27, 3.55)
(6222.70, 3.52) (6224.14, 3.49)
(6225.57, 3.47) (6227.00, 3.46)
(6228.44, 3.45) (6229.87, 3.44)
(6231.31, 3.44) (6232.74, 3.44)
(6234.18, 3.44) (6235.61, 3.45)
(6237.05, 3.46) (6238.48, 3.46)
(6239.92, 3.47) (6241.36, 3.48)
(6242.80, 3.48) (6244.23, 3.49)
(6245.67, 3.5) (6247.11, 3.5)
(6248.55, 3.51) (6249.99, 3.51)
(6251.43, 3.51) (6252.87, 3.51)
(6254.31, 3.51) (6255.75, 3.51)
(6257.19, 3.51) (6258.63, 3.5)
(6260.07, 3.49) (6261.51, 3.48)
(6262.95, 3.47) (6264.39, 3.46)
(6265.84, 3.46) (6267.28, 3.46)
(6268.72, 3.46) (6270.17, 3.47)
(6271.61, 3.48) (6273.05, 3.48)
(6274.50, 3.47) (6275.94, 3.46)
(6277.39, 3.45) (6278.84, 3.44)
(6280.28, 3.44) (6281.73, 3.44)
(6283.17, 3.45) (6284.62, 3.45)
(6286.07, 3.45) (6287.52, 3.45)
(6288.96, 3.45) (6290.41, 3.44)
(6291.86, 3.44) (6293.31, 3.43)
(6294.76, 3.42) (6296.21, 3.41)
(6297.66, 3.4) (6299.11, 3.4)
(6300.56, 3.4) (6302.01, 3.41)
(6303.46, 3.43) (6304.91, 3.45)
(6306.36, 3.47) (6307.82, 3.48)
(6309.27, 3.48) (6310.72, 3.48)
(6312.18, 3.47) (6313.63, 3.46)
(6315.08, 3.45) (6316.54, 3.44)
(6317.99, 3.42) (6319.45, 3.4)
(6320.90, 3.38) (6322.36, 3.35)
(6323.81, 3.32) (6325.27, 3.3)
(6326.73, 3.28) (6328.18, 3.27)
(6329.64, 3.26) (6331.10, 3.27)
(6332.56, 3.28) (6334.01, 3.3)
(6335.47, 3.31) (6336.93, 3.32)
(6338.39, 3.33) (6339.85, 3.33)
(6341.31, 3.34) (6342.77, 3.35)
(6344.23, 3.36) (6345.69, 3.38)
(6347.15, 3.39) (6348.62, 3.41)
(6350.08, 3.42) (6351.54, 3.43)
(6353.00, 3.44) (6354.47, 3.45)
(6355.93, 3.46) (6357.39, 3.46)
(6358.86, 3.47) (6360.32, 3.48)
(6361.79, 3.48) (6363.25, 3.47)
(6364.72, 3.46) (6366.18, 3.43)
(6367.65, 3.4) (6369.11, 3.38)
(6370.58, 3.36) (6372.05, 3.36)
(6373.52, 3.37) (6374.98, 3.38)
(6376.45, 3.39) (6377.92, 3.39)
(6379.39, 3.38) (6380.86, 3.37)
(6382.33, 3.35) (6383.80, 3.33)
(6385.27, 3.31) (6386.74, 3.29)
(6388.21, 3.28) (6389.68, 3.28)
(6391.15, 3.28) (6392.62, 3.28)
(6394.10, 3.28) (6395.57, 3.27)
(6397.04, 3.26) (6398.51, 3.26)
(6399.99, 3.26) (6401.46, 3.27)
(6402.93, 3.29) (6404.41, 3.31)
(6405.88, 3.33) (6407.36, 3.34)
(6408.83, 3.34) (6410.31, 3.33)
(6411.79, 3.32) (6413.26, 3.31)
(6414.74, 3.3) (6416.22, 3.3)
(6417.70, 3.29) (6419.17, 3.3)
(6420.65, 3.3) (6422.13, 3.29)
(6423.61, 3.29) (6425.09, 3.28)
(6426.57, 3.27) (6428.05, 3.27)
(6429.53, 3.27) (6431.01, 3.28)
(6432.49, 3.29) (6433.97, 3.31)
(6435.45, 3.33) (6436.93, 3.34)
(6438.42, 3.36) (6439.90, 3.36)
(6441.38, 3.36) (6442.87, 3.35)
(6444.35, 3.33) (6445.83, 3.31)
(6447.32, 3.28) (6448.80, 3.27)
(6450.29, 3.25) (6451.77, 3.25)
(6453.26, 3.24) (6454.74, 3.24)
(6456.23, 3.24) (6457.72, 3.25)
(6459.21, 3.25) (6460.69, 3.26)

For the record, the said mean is 3.48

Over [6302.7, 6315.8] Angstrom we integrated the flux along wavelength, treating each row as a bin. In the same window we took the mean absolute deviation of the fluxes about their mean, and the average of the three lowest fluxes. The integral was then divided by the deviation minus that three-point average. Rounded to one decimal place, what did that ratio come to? -13.2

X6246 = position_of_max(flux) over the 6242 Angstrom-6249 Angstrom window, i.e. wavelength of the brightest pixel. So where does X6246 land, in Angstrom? 6248.55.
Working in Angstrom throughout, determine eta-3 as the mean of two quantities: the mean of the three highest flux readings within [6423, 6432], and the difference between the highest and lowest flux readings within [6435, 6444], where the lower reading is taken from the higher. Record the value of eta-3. 1.66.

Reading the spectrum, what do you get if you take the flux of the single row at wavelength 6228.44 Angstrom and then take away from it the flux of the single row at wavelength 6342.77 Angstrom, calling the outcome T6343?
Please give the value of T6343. 0.10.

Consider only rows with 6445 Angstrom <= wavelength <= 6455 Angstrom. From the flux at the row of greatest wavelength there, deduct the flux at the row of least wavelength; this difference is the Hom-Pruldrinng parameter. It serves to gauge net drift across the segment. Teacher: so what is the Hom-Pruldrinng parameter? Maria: -0.070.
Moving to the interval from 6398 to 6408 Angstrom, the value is 0.080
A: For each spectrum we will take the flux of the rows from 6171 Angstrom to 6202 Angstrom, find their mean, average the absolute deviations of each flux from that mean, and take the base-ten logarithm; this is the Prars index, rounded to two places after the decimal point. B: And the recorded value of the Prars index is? -1.32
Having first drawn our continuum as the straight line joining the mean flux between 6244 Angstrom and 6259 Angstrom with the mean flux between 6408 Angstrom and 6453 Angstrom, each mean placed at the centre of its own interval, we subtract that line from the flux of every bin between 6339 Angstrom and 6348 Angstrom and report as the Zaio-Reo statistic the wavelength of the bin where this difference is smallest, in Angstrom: 6339.85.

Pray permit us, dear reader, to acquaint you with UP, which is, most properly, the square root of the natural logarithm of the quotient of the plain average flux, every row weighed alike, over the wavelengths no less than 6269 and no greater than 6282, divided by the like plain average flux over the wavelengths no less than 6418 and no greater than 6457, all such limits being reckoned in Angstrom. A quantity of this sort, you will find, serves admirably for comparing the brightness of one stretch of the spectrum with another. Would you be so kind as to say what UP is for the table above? 0.22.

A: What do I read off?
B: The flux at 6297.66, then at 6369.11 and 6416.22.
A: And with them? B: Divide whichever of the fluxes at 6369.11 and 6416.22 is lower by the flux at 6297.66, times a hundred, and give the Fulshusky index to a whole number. 97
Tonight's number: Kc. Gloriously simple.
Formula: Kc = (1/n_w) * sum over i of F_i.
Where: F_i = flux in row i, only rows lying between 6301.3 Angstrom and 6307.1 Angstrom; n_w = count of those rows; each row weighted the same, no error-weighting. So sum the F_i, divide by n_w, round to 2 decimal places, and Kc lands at 3.44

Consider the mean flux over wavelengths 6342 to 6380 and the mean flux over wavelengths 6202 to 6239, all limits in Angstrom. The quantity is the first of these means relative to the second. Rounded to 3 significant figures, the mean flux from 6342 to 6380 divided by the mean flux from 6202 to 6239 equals 0.968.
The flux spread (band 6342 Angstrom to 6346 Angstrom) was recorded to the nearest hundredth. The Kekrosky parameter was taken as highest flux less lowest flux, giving 0.03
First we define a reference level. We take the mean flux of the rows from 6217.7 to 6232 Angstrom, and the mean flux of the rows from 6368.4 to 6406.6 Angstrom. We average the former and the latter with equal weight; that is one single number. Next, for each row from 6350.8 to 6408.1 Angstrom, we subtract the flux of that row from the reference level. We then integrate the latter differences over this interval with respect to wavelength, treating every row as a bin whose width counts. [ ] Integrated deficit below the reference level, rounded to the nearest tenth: 2.8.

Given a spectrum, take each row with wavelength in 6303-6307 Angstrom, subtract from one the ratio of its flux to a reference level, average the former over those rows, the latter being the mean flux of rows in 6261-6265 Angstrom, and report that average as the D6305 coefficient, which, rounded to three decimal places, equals 0.006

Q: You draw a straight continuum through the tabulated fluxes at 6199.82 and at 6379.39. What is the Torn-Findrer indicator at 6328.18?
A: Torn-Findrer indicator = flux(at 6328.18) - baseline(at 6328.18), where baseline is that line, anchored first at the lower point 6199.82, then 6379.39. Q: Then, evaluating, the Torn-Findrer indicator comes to -0.15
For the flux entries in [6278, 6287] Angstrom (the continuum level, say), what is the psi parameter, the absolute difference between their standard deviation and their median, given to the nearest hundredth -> 3.44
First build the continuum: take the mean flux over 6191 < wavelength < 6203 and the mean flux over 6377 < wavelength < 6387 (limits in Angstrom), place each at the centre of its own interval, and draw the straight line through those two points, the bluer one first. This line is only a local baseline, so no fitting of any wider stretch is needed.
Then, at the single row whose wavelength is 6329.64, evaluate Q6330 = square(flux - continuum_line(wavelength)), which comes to 0.017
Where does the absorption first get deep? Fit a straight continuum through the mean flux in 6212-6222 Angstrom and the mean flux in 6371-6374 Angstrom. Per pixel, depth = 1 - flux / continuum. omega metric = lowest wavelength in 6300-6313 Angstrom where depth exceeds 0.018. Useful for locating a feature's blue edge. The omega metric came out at 6300.56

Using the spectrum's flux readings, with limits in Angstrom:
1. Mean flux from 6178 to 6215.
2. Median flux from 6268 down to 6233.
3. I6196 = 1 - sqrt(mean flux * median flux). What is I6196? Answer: -2.52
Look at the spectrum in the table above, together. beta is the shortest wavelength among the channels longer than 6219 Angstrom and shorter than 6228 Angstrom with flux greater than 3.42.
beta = 6219.84 Angstrom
